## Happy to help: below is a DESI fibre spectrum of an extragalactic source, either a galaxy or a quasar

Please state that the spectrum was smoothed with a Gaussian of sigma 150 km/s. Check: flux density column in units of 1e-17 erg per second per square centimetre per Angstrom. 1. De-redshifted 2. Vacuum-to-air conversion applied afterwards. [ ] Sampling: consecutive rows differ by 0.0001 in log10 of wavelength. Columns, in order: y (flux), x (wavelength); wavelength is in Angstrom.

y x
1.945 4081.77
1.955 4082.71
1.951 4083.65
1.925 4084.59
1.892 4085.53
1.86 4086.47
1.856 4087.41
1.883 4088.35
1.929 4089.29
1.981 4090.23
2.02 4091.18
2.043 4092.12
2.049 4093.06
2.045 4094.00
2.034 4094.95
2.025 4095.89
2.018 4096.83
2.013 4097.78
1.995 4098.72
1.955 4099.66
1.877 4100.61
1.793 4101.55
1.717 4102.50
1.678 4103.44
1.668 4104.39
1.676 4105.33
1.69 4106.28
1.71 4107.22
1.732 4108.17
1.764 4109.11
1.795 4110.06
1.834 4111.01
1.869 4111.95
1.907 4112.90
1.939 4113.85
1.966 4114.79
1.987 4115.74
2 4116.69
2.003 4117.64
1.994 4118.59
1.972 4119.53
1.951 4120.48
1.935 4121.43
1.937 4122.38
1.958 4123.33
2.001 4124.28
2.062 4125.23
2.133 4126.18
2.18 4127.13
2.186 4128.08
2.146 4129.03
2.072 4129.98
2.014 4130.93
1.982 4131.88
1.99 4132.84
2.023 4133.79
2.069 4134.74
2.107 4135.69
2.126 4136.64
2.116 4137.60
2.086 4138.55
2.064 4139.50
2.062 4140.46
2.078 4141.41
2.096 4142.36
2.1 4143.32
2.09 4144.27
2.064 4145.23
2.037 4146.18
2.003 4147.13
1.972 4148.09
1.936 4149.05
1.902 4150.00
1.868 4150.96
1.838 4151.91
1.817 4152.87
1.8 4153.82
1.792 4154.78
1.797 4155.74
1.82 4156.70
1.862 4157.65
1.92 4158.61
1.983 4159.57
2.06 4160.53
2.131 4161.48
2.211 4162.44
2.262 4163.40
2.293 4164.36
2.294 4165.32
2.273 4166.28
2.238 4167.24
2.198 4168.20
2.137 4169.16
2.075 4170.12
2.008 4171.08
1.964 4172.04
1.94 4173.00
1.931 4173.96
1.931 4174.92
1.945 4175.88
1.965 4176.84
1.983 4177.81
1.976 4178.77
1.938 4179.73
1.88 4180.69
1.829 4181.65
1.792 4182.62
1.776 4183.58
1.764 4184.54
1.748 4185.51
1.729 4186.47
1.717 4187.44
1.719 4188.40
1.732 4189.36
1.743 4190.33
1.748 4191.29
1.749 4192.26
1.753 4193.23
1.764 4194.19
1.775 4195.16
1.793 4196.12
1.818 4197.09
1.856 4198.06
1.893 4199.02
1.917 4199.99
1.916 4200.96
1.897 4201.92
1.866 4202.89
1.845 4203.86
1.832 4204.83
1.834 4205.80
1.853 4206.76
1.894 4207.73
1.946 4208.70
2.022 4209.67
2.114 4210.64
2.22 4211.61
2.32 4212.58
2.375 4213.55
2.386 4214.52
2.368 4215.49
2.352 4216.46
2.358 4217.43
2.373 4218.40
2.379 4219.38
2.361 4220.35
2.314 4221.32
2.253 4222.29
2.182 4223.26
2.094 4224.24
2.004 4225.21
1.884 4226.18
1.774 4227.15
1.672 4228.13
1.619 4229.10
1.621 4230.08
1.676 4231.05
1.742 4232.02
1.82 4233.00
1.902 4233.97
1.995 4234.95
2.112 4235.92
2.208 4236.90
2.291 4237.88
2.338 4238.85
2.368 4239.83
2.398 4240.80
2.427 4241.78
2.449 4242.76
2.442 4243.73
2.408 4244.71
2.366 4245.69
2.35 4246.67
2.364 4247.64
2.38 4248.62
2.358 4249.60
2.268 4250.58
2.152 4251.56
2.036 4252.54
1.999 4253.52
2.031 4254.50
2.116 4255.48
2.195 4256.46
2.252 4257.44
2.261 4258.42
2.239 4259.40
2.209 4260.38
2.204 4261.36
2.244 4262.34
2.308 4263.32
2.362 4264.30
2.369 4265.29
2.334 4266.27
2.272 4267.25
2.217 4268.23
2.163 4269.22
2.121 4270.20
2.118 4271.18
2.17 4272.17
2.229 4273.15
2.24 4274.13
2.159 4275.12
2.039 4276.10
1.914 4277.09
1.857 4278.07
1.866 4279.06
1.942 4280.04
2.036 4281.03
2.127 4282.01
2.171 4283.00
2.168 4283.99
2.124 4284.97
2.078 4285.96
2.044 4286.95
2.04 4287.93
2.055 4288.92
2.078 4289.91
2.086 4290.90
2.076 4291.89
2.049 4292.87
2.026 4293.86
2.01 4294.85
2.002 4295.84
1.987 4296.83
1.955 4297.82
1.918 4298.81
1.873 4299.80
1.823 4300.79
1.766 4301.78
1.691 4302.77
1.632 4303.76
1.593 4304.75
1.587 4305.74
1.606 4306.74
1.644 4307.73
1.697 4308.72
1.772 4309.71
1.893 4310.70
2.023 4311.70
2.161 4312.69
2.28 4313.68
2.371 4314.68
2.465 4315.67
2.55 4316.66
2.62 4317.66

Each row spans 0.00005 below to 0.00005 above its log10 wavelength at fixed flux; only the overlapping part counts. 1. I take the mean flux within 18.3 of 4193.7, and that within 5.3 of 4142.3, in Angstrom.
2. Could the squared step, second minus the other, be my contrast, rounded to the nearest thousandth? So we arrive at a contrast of 0.047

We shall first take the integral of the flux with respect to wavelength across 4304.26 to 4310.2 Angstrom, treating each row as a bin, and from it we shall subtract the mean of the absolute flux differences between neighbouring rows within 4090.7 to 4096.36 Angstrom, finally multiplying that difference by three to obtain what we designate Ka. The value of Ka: 29.4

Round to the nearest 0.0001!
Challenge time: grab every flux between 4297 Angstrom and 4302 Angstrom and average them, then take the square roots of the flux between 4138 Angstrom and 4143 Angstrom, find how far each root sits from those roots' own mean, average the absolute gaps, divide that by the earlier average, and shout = 0.0021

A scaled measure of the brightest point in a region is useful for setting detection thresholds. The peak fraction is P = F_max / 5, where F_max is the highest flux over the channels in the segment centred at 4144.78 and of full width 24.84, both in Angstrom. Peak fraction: 0.43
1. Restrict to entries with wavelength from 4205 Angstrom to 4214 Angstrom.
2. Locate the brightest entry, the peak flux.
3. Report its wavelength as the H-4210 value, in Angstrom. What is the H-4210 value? 4213.55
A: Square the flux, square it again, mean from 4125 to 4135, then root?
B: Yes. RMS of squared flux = 4.3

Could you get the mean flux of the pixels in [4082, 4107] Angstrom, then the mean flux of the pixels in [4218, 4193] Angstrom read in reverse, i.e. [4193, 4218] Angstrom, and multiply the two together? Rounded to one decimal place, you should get 3.8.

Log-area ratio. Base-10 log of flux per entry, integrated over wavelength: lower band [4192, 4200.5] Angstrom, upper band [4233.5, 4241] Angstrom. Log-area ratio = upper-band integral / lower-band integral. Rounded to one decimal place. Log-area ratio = 1.2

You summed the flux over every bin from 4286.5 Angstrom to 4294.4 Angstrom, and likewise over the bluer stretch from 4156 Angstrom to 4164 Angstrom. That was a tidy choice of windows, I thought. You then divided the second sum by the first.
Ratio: 0.99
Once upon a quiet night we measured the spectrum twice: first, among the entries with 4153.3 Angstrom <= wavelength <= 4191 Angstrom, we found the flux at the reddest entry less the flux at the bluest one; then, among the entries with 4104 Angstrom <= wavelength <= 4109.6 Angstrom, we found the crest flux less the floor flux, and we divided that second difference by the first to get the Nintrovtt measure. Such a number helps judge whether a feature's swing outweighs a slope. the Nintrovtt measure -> -1.7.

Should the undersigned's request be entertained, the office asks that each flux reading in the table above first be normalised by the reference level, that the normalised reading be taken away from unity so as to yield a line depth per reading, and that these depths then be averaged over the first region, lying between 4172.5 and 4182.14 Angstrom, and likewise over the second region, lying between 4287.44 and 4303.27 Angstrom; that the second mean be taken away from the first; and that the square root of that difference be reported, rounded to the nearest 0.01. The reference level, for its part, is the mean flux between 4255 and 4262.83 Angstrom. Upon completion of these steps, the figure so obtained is 0.12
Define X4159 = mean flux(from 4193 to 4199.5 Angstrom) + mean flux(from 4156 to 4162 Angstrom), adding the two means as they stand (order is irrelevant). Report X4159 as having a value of 3.77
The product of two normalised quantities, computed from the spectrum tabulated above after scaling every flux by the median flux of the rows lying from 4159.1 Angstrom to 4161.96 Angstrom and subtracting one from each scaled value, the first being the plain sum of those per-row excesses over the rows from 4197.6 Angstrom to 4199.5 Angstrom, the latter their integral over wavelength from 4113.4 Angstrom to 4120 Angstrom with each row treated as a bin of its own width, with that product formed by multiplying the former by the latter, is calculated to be 0.0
